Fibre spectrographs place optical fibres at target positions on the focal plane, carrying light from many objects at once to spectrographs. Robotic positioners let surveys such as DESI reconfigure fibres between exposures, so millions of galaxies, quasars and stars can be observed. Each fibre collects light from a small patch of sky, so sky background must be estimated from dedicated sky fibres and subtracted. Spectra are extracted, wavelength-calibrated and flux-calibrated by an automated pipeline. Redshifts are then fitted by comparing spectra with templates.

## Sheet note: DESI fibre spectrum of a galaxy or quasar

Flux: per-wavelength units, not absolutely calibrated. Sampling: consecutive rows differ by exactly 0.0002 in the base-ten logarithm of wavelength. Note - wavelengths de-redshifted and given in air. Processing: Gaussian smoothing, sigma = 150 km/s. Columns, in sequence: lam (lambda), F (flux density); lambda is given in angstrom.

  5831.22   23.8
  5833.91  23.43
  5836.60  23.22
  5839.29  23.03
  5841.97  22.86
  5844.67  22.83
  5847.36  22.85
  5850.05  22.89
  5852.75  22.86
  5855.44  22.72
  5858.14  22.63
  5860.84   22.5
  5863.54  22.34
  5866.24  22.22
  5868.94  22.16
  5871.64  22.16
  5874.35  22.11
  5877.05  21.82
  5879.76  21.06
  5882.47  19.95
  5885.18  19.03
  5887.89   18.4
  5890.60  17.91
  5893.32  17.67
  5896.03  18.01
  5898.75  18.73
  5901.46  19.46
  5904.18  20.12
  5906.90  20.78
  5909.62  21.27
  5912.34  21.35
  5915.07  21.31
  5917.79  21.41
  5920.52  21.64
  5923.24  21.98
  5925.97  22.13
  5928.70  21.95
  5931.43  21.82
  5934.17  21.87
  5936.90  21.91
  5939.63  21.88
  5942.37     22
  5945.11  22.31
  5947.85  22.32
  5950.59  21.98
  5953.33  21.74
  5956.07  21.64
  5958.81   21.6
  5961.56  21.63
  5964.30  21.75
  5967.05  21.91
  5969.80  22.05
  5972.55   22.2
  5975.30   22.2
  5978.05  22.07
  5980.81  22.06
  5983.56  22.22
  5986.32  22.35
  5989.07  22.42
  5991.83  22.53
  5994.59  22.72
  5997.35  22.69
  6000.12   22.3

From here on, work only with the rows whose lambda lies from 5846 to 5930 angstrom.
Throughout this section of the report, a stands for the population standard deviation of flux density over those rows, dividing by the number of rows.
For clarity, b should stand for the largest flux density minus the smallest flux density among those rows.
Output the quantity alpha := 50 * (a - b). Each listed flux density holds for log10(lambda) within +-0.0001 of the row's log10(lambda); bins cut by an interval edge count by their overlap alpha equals -181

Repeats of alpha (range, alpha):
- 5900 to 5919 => -63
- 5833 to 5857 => -25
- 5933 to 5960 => -24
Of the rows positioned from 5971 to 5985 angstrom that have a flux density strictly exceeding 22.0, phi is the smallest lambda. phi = 5972.55 angstrom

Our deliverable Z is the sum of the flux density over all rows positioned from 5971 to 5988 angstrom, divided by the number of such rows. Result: 22.2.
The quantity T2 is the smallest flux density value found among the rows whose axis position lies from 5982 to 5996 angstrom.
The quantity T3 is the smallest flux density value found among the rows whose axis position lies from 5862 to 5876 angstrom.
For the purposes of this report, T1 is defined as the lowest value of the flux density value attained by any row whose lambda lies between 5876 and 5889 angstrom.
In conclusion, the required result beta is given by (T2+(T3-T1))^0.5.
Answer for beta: 5.1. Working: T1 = 18.4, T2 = 22.22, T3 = 22.11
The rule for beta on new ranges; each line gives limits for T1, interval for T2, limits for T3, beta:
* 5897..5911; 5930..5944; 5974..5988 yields 5.0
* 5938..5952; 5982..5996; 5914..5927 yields 4.7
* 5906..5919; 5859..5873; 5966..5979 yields 4.8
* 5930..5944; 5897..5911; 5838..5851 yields 4.4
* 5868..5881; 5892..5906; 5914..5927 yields 4.2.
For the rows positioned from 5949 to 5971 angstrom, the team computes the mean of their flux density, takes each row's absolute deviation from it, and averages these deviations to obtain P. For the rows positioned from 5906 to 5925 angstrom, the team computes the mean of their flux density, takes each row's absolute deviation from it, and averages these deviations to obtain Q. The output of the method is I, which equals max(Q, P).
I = 0.2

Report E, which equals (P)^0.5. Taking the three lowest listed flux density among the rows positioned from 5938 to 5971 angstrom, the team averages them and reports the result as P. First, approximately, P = 21.6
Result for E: 4.65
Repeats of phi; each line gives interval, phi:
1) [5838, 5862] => 5839.29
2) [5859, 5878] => 5860.84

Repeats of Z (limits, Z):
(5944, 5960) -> 21.9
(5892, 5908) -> 19.1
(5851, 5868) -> 22.5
